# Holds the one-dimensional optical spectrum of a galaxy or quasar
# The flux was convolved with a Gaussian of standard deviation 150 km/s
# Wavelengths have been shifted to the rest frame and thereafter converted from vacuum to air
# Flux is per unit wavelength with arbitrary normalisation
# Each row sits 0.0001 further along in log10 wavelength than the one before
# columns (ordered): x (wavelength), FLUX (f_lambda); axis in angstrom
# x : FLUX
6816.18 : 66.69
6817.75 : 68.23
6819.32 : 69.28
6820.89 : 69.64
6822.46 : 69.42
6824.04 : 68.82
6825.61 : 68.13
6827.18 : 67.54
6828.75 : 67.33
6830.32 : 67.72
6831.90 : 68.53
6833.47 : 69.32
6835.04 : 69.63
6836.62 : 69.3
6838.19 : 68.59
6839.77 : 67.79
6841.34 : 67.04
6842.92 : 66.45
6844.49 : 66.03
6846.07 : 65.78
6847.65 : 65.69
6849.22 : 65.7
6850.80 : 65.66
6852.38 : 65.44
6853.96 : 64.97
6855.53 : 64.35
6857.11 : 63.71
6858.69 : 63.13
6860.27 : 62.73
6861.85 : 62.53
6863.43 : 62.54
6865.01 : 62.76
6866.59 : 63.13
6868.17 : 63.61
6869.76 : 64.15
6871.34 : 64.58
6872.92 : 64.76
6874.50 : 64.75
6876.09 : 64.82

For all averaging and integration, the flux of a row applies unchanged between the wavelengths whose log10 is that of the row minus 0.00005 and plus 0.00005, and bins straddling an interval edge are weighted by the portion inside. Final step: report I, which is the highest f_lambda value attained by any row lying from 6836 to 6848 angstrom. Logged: 69.3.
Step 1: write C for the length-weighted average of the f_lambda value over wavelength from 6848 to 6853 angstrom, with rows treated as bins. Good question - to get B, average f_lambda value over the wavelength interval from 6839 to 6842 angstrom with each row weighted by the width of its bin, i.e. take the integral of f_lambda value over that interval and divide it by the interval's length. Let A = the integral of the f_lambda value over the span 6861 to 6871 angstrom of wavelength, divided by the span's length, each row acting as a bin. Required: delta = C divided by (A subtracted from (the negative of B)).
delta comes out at -0.502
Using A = 63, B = 67.5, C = 65.6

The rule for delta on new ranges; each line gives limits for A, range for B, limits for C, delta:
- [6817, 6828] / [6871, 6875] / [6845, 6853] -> -0.492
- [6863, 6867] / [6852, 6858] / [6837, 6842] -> -0.534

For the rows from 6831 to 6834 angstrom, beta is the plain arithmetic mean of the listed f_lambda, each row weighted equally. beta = 68.9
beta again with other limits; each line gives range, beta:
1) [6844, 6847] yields 65.9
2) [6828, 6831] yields 67.5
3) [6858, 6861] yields 62.9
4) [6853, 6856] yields 64.7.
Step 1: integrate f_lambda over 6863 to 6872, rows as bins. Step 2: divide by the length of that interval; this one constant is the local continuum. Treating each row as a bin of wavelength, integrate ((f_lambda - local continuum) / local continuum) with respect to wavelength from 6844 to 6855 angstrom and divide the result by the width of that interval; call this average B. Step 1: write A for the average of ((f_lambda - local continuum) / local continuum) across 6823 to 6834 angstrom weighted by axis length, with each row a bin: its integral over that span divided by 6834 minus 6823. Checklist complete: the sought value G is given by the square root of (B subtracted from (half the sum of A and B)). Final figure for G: 0.14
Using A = 0.075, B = 0.03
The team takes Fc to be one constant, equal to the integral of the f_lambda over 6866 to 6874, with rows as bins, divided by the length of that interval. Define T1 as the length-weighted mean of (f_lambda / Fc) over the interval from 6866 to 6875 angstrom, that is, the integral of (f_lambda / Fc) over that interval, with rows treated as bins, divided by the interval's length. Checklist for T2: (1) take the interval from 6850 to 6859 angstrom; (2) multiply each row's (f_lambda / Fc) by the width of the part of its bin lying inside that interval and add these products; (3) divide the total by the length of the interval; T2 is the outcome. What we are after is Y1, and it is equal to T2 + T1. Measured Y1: 2.01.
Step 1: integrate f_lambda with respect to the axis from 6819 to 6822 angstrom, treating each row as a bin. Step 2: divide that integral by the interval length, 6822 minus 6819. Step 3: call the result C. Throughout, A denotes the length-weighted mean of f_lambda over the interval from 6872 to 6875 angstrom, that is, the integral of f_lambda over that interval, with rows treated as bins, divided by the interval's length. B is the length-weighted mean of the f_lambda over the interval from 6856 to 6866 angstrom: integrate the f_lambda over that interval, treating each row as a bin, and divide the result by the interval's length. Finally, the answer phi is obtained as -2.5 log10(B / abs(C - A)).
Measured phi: -2.83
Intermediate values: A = 64.9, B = 62.9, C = 69.5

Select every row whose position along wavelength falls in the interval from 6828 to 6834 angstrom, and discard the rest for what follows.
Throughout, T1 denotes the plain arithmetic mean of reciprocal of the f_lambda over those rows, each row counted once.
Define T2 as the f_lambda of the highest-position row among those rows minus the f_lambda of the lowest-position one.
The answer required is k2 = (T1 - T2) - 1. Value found -3.0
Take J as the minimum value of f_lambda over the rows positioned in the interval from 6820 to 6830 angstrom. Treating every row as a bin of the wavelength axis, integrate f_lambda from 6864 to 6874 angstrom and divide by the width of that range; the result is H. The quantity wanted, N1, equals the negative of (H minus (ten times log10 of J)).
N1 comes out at -45.6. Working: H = 64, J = 67.33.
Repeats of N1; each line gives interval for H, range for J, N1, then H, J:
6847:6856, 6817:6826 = -47.1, 65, 68.13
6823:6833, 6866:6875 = -50.1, 68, 63.13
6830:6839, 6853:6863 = -50.9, 69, 62.53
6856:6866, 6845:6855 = -44.8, 63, 64.97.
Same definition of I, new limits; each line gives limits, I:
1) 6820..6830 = 69.64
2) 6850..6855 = 65.66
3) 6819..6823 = 69.64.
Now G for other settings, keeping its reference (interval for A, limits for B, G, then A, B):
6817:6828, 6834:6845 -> 0.08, 0.083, 0.07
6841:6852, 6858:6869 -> 0.16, 0.040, -0.01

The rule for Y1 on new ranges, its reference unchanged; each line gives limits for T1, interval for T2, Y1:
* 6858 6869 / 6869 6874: 1.99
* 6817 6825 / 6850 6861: 2.08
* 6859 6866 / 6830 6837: 2.05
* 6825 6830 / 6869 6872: 2.06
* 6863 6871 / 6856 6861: 1.97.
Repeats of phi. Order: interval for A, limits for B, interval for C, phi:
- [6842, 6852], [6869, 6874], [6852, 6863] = -3.72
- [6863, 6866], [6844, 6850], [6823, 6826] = -2.66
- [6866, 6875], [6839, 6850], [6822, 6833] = -3.05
